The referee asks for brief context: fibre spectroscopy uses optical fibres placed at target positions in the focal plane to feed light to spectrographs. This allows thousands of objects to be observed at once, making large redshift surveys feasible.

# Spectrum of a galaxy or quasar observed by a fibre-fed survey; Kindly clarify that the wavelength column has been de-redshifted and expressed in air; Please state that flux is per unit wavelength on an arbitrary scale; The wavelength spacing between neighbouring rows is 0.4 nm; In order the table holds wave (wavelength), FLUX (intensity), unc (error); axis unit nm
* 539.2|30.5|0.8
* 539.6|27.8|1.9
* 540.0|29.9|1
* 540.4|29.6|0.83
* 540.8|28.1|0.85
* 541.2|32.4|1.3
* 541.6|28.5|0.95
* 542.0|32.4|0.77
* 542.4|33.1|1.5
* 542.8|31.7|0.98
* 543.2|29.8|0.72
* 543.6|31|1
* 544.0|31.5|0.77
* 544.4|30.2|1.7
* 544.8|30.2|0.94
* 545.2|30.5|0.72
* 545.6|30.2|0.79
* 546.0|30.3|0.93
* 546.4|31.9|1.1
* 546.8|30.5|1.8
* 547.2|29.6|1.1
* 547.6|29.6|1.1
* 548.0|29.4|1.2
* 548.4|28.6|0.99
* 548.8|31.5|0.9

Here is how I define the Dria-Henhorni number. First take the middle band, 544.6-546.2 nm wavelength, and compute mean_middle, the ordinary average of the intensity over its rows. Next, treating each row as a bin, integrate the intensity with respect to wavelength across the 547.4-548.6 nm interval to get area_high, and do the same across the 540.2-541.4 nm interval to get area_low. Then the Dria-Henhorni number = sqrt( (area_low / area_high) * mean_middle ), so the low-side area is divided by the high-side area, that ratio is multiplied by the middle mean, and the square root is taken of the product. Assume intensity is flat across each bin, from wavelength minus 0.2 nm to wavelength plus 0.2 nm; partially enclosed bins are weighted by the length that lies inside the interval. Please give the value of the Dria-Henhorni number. 5.6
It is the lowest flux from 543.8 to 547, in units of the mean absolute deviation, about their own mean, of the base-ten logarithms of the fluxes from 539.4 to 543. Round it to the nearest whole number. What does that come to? 1186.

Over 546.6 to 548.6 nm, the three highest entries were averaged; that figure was 29.9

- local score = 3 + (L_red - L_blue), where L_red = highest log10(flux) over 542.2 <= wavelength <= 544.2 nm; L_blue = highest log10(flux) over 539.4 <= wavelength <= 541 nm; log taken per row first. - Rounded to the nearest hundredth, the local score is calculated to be 3.04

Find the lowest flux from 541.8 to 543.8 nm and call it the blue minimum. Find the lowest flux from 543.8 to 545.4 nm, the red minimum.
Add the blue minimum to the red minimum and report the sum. 60.0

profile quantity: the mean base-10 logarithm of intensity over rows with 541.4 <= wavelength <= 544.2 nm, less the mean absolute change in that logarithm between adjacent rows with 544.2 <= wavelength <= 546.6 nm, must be 1.486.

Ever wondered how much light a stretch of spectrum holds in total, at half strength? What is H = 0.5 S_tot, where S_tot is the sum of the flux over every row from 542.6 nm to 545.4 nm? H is 107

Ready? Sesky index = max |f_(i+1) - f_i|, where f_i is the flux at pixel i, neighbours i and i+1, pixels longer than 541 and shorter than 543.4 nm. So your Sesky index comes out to 3.9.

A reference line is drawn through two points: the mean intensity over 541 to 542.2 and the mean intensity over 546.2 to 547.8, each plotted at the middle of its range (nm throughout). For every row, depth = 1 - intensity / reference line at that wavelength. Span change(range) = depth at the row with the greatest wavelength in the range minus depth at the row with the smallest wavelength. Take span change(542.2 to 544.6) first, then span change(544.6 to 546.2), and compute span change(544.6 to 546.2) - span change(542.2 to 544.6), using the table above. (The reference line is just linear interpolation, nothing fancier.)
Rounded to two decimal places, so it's -0.09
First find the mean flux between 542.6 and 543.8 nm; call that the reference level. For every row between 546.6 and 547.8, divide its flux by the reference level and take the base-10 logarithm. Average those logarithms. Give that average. -0.013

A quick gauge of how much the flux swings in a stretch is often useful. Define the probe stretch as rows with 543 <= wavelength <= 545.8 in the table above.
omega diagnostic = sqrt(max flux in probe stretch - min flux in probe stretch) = 1.30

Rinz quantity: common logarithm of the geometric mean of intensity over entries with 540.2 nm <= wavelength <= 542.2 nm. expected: 1.48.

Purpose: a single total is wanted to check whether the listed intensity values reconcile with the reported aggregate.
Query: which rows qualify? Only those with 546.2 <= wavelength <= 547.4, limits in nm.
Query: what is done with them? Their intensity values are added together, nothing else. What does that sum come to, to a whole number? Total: 92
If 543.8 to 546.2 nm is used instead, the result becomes 183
